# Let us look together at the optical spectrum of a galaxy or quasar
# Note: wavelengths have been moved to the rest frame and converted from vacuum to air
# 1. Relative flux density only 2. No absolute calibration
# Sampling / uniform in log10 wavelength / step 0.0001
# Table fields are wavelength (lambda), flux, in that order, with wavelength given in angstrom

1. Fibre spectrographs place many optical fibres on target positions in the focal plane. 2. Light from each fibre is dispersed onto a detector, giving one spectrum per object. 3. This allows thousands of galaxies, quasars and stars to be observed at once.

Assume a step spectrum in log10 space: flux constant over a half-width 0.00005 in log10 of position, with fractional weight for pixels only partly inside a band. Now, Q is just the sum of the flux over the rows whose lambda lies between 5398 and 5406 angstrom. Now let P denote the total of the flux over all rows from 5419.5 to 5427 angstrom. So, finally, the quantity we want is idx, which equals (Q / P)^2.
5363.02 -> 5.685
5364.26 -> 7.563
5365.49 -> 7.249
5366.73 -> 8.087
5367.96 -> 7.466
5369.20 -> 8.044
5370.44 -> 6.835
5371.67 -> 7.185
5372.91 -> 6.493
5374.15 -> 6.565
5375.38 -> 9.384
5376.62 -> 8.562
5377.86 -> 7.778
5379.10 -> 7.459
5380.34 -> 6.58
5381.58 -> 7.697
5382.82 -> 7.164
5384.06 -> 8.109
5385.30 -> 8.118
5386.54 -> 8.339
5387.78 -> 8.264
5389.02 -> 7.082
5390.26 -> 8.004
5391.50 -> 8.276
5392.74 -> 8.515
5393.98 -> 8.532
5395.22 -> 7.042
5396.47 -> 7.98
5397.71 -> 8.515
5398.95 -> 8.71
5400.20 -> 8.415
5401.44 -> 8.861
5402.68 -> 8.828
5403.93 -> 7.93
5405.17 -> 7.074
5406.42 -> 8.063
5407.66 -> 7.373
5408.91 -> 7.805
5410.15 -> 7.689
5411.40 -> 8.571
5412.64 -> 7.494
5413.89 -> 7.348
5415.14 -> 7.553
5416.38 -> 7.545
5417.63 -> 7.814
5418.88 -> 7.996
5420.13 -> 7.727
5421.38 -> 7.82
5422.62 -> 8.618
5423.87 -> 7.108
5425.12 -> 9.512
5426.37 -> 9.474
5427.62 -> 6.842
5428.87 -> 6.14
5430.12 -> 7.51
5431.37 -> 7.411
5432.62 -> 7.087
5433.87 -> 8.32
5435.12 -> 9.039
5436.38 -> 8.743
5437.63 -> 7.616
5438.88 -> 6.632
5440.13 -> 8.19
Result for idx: 0.98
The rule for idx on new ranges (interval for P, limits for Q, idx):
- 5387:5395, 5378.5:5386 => 0.86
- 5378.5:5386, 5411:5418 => 1.05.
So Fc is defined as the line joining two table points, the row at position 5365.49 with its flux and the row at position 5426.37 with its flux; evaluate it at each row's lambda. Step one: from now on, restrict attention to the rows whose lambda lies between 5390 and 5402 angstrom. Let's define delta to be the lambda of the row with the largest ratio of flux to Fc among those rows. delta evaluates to 5401.44 angstrom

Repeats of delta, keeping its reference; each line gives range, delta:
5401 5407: 5401.44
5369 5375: 5369.20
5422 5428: 5425.12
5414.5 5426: 5425.12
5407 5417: 5411.40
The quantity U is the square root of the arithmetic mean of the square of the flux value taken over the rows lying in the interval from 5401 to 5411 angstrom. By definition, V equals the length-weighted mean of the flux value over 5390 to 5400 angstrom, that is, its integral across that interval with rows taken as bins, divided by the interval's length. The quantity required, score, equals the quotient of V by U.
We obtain 1.03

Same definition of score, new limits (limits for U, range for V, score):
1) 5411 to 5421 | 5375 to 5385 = 1.01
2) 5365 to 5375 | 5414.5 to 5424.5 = 1.07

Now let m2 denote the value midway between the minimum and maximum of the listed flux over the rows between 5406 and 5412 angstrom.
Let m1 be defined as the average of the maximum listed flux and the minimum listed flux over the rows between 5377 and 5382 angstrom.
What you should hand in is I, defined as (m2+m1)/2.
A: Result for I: 7.58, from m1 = 7.18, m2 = 8.0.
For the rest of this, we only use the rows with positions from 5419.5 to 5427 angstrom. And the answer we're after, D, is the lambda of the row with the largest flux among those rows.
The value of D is 5425.12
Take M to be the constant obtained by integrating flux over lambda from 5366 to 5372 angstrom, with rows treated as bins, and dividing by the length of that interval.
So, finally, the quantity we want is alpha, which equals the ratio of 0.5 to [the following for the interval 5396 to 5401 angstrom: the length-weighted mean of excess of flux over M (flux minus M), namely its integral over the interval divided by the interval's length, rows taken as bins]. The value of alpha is 0.6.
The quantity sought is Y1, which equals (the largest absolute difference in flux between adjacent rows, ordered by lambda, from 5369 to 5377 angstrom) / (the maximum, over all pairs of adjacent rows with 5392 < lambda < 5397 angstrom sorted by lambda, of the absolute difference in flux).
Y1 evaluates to 1.9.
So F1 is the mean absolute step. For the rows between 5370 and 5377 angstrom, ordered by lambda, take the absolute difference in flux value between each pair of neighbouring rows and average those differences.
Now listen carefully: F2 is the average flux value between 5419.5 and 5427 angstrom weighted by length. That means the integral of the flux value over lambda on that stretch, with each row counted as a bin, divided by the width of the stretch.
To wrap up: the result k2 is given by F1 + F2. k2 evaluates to 9.3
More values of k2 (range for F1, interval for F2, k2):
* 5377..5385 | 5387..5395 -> 8.8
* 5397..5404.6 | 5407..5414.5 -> 8.1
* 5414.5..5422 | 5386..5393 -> 8.2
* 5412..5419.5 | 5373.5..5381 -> 7.9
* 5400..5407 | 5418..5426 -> 8.8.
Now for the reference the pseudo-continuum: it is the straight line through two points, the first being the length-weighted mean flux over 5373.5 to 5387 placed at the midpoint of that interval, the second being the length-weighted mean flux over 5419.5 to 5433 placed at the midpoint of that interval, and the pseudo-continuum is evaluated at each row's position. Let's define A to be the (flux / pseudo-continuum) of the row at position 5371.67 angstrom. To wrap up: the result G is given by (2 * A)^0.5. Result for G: 1.36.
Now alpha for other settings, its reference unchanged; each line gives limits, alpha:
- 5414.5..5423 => 1.6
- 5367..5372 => -5.4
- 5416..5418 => 3.5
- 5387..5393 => 1.1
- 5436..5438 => 0.8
